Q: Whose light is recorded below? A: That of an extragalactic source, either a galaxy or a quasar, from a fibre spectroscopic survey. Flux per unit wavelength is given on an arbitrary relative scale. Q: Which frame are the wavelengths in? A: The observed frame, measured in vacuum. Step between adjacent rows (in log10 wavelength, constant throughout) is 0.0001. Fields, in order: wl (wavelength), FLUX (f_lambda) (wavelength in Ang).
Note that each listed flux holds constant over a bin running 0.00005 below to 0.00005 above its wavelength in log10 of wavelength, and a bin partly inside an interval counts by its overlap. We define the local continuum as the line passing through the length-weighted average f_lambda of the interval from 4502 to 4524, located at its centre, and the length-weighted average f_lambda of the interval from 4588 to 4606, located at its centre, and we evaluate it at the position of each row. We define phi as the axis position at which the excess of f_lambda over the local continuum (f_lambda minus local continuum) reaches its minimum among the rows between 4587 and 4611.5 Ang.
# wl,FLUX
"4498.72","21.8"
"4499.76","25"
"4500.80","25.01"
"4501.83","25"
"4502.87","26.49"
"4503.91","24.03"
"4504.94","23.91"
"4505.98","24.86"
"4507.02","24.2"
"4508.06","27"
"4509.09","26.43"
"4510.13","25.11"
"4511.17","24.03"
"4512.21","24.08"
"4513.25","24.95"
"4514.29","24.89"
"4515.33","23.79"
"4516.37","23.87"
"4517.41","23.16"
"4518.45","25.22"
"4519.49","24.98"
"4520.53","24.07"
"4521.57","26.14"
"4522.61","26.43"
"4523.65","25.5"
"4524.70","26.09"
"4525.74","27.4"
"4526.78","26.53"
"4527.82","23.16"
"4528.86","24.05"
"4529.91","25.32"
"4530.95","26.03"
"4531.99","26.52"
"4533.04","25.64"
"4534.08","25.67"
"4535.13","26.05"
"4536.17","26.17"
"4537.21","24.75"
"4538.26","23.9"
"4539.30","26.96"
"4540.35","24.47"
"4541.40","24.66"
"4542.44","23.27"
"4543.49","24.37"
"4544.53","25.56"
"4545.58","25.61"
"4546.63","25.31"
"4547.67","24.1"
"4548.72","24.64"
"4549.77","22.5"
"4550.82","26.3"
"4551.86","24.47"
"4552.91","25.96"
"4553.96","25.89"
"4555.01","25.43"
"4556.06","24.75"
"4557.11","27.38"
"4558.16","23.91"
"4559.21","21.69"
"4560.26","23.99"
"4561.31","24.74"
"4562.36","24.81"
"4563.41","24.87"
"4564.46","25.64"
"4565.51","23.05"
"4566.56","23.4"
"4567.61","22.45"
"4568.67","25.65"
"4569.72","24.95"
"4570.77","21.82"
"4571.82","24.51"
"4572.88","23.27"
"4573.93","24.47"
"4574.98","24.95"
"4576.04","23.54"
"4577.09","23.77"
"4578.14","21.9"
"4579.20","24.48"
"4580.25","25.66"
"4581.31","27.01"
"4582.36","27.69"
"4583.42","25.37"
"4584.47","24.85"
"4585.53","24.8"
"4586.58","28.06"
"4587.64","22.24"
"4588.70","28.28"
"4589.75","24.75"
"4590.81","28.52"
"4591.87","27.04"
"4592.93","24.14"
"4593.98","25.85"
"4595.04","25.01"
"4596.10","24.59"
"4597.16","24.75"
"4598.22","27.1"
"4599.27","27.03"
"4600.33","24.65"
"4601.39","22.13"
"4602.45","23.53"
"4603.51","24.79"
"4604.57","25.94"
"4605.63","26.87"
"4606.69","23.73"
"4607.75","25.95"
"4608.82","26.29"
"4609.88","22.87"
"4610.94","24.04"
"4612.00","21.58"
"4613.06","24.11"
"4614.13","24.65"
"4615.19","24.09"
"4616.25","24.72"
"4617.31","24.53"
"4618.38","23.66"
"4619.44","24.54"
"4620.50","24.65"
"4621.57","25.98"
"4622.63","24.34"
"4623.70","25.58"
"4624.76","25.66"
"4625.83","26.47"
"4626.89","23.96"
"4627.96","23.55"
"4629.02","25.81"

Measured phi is 4601.39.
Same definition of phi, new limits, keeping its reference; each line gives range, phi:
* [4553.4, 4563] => 4559.21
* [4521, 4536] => 4527.82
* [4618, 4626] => 4618.38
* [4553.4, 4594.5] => 4559.21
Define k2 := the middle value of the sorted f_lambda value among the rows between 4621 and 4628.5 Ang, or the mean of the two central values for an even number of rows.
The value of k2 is 25.6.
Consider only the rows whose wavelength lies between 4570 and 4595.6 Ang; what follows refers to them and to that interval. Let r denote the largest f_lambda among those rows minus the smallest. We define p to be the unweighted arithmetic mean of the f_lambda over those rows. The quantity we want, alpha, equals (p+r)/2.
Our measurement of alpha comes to 15.9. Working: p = 25.1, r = 6.7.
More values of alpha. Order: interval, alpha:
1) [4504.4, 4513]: 14.0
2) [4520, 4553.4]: 15.1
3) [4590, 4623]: 15.9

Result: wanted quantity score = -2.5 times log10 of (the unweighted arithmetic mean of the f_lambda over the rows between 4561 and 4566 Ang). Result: -3.478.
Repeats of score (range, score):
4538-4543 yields -3.480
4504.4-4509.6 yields -3.507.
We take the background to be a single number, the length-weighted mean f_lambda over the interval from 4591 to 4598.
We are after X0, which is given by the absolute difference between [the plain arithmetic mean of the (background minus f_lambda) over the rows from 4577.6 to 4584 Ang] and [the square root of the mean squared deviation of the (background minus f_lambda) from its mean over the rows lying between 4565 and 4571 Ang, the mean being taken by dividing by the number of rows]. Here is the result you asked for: 1.24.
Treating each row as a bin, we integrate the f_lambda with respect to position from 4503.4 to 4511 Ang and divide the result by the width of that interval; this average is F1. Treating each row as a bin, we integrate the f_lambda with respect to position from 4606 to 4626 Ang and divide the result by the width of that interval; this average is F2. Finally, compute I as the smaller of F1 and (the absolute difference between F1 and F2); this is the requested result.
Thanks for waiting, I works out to 0.47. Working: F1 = 25.0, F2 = 24.6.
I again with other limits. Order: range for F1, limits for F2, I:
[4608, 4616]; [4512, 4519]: 0.26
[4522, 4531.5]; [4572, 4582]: 1.23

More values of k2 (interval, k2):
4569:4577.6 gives 24.1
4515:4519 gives 23.8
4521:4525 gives 26.1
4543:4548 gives 25.3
